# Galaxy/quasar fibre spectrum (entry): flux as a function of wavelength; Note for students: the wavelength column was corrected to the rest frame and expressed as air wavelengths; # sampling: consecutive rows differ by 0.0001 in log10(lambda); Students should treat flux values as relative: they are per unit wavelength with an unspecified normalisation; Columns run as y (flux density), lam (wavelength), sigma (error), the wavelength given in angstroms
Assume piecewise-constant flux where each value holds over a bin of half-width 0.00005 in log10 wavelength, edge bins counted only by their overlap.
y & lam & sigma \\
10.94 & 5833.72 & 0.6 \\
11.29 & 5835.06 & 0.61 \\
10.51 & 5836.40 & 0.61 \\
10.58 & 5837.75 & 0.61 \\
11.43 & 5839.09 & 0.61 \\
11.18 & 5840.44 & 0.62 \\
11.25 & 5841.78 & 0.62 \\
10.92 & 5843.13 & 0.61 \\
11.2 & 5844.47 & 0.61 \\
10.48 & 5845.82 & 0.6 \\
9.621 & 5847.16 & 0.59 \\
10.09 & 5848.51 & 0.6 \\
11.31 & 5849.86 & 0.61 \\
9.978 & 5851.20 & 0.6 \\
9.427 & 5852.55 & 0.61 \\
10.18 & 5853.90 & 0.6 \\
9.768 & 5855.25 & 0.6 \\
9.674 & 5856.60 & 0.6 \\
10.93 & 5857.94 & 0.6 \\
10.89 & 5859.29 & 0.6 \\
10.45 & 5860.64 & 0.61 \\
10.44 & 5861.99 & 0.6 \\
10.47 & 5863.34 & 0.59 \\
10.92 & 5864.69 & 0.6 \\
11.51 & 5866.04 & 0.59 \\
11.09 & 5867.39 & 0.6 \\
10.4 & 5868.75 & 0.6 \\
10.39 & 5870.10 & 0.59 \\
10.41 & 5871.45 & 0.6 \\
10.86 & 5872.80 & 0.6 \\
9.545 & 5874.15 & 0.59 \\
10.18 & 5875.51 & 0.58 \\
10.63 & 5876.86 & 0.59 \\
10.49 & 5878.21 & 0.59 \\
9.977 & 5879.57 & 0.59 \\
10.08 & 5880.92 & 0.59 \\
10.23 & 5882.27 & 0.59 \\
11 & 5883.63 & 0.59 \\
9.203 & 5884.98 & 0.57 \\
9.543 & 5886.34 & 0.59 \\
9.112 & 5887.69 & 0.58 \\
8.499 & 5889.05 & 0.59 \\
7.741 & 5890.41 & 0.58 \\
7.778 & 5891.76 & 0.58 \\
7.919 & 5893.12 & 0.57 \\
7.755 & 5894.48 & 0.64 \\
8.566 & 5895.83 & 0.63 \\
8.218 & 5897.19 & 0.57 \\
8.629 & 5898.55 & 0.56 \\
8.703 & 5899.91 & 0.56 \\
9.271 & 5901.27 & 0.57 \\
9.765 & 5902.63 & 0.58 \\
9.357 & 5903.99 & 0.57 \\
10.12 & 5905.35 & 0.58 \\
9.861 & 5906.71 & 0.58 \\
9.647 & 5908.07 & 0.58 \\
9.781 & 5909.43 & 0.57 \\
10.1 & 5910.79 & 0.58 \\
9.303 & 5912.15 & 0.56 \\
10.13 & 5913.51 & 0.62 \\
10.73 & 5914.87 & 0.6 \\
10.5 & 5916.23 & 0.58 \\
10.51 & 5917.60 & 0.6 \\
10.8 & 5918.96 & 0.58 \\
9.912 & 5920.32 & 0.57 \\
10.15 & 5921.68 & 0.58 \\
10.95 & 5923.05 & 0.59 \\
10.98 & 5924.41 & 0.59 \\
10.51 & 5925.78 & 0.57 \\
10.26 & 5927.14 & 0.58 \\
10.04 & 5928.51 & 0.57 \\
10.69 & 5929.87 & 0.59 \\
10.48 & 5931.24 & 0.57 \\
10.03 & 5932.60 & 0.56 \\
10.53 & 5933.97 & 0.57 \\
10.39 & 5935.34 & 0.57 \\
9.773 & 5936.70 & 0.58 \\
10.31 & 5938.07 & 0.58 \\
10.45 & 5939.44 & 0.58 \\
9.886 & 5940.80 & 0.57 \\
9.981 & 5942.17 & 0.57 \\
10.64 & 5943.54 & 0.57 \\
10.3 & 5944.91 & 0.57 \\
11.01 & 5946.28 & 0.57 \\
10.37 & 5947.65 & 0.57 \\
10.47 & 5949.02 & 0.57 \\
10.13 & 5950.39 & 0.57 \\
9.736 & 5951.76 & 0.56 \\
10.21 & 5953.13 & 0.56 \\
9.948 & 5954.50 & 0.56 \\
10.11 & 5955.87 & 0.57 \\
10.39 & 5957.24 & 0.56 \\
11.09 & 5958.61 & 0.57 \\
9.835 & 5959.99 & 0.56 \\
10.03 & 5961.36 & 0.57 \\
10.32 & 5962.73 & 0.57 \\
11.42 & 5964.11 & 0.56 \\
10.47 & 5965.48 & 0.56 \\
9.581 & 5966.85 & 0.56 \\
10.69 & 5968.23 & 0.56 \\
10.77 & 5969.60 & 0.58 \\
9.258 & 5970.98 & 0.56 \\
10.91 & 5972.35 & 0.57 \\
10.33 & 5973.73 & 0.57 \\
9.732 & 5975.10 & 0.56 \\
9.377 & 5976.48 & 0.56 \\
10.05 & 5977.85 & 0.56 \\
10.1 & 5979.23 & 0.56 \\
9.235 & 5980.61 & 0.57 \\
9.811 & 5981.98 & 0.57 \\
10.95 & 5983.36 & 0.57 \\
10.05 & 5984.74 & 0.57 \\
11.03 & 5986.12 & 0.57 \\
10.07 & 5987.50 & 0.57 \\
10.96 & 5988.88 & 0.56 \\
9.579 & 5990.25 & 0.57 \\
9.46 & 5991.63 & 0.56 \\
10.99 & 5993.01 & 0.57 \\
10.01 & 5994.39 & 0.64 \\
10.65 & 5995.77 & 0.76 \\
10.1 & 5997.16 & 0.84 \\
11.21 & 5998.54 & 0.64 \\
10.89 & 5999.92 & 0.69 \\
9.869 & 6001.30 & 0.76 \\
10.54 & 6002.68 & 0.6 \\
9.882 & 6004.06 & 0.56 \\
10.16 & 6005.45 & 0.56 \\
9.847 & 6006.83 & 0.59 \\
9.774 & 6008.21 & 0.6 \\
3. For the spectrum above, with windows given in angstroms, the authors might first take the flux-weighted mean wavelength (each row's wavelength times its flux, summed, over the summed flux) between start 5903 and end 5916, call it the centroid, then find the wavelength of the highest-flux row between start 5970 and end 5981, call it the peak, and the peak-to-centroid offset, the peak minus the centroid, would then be 62.8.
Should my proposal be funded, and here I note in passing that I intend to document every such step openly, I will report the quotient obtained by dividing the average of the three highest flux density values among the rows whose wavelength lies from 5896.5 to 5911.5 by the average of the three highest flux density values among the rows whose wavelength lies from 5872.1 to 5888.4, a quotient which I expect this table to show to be 0.93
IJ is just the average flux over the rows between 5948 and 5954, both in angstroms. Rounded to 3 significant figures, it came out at 10.1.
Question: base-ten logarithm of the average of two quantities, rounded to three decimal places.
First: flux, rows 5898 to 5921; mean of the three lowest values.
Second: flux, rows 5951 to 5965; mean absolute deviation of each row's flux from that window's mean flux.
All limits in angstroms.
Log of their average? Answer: 0.666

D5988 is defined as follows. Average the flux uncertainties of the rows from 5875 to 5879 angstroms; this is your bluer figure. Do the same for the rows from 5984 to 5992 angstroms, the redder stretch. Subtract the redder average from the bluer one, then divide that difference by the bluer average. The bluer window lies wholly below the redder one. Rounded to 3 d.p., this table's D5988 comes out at 0.034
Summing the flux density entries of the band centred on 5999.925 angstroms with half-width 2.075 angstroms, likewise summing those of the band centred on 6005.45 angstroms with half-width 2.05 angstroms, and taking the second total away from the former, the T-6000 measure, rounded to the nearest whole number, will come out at 2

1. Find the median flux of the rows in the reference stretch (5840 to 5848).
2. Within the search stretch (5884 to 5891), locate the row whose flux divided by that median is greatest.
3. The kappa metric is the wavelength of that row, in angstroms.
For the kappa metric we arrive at 5886.34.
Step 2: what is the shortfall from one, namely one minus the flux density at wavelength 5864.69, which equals -9.9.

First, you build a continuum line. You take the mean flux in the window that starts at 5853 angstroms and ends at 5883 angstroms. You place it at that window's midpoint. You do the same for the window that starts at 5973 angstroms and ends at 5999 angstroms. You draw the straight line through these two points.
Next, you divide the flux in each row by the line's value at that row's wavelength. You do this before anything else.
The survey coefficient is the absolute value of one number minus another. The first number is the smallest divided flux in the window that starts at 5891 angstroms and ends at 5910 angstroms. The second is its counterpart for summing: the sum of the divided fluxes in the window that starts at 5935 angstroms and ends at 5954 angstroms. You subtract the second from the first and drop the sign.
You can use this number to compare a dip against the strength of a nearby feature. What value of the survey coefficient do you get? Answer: 13.2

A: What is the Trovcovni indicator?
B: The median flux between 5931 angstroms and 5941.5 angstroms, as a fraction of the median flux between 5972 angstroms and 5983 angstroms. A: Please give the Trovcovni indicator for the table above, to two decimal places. 1.04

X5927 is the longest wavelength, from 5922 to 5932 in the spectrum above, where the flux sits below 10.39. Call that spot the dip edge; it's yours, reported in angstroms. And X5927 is 5928.51 angstroms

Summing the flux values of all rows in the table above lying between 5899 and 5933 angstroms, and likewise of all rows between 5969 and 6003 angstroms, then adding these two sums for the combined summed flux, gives 508.5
